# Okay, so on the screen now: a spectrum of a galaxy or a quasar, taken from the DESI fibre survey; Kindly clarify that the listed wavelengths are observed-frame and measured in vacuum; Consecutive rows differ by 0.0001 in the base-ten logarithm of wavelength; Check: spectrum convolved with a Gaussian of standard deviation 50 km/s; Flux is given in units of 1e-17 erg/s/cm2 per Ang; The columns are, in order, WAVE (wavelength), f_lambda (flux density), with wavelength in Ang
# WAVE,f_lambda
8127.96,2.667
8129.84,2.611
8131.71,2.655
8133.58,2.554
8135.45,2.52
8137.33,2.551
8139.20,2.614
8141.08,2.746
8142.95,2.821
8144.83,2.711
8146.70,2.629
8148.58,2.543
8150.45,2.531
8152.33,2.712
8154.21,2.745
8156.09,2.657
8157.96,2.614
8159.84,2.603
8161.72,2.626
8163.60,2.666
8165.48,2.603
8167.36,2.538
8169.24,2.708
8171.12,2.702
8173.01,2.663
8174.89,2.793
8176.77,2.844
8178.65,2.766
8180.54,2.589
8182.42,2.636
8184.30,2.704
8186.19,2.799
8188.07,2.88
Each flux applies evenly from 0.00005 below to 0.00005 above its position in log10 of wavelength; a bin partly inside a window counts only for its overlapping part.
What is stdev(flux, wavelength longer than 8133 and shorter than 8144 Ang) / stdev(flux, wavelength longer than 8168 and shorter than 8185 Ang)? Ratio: 1.5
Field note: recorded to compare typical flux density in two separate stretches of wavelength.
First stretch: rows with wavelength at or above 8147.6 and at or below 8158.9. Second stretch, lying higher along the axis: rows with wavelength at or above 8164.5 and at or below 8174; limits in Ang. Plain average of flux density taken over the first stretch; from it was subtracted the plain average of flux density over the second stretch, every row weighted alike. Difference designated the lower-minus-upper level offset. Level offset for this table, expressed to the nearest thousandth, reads -0.009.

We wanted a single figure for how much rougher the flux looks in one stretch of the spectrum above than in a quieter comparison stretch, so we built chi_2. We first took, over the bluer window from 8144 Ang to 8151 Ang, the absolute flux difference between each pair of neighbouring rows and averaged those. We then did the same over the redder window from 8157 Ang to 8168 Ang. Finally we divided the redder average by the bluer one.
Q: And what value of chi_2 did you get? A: 0.67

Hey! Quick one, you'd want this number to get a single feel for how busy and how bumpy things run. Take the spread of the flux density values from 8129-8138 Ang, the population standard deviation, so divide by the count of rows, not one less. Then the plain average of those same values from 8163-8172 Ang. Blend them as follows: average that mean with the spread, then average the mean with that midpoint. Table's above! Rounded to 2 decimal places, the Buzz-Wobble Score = 1.99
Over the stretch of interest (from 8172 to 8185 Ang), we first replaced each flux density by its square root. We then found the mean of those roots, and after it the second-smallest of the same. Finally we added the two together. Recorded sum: 3.27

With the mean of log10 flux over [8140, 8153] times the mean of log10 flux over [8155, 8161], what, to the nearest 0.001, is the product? 0.179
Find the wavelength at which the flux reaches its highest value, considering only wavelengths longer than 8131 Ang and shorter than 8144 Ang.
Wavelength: 8142.95 Ang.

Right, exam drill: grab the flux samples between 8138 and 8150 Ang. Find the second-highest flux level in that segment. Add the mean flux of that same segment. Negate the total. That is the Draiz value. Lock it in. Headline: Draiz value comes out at -5.42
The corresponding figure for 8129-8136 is -5.20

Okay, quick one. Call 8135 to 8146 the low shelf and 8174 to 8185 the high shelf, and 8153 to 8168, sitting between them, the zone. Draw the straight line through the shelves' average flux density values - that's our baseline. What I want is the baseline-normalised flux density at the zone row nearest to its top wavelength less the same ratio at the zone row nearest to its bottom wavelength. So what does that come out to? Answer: -0.08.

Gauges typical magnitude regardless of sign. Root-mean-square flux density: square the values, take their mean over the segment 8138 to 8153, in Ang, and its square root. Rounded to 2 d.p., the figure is 2.67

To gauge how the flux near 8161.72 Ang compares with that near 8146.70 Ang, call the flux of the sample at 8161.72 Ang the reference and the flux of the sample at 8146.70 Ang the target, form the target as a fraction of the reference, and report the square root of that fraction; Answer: 1.00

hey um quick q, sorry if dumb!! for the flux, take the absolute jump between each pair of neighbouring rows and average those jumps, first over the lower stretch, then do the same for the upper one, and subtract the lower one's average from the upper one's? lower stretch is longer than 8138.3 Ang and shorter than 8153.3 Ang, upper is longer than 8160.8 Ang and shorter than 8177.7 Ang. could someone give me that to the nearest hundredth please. -0.03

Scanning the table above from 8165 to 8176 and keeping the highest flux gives 2.793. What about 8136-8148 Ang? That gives 2.821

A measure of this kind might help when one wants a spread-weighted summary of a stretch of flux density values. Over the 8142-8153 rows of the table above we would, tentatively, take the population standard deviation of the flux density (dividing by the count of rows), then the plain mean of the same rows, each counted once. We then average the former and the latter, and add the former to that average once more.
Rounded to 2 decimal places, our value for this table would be 1.48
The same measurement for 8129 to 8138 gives 1.36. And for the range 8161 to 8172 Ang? 1.41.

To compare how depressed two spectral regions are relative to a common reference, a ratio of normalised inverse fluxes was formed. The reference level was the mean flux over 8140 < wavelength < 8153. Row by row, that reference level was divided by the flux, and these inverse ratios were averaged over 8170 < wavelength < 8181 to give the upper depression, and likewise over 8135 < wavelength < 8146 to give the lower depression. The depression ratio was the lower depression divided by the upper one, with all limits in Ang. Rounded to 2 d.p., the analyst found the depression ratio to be 1.03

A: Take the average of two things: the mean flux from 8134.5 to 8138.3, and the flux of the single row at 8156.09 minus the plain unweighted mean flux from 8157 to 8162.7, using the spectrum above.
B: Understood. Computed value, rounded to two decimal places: 1.29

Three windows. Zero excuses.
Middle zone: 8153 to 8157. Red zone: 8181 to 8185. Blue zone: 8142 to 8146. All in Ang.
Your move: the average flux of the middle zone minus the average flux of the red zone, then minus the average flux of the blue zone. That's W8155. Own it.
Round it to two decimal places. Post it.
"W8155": -2.73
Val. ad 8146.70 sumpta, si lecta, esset 2.629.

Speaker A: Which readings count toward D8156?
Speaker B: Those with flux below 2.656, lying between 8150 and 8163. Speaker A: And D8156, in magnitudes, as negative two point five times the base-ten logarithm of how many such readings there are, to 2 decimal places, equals -1.51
